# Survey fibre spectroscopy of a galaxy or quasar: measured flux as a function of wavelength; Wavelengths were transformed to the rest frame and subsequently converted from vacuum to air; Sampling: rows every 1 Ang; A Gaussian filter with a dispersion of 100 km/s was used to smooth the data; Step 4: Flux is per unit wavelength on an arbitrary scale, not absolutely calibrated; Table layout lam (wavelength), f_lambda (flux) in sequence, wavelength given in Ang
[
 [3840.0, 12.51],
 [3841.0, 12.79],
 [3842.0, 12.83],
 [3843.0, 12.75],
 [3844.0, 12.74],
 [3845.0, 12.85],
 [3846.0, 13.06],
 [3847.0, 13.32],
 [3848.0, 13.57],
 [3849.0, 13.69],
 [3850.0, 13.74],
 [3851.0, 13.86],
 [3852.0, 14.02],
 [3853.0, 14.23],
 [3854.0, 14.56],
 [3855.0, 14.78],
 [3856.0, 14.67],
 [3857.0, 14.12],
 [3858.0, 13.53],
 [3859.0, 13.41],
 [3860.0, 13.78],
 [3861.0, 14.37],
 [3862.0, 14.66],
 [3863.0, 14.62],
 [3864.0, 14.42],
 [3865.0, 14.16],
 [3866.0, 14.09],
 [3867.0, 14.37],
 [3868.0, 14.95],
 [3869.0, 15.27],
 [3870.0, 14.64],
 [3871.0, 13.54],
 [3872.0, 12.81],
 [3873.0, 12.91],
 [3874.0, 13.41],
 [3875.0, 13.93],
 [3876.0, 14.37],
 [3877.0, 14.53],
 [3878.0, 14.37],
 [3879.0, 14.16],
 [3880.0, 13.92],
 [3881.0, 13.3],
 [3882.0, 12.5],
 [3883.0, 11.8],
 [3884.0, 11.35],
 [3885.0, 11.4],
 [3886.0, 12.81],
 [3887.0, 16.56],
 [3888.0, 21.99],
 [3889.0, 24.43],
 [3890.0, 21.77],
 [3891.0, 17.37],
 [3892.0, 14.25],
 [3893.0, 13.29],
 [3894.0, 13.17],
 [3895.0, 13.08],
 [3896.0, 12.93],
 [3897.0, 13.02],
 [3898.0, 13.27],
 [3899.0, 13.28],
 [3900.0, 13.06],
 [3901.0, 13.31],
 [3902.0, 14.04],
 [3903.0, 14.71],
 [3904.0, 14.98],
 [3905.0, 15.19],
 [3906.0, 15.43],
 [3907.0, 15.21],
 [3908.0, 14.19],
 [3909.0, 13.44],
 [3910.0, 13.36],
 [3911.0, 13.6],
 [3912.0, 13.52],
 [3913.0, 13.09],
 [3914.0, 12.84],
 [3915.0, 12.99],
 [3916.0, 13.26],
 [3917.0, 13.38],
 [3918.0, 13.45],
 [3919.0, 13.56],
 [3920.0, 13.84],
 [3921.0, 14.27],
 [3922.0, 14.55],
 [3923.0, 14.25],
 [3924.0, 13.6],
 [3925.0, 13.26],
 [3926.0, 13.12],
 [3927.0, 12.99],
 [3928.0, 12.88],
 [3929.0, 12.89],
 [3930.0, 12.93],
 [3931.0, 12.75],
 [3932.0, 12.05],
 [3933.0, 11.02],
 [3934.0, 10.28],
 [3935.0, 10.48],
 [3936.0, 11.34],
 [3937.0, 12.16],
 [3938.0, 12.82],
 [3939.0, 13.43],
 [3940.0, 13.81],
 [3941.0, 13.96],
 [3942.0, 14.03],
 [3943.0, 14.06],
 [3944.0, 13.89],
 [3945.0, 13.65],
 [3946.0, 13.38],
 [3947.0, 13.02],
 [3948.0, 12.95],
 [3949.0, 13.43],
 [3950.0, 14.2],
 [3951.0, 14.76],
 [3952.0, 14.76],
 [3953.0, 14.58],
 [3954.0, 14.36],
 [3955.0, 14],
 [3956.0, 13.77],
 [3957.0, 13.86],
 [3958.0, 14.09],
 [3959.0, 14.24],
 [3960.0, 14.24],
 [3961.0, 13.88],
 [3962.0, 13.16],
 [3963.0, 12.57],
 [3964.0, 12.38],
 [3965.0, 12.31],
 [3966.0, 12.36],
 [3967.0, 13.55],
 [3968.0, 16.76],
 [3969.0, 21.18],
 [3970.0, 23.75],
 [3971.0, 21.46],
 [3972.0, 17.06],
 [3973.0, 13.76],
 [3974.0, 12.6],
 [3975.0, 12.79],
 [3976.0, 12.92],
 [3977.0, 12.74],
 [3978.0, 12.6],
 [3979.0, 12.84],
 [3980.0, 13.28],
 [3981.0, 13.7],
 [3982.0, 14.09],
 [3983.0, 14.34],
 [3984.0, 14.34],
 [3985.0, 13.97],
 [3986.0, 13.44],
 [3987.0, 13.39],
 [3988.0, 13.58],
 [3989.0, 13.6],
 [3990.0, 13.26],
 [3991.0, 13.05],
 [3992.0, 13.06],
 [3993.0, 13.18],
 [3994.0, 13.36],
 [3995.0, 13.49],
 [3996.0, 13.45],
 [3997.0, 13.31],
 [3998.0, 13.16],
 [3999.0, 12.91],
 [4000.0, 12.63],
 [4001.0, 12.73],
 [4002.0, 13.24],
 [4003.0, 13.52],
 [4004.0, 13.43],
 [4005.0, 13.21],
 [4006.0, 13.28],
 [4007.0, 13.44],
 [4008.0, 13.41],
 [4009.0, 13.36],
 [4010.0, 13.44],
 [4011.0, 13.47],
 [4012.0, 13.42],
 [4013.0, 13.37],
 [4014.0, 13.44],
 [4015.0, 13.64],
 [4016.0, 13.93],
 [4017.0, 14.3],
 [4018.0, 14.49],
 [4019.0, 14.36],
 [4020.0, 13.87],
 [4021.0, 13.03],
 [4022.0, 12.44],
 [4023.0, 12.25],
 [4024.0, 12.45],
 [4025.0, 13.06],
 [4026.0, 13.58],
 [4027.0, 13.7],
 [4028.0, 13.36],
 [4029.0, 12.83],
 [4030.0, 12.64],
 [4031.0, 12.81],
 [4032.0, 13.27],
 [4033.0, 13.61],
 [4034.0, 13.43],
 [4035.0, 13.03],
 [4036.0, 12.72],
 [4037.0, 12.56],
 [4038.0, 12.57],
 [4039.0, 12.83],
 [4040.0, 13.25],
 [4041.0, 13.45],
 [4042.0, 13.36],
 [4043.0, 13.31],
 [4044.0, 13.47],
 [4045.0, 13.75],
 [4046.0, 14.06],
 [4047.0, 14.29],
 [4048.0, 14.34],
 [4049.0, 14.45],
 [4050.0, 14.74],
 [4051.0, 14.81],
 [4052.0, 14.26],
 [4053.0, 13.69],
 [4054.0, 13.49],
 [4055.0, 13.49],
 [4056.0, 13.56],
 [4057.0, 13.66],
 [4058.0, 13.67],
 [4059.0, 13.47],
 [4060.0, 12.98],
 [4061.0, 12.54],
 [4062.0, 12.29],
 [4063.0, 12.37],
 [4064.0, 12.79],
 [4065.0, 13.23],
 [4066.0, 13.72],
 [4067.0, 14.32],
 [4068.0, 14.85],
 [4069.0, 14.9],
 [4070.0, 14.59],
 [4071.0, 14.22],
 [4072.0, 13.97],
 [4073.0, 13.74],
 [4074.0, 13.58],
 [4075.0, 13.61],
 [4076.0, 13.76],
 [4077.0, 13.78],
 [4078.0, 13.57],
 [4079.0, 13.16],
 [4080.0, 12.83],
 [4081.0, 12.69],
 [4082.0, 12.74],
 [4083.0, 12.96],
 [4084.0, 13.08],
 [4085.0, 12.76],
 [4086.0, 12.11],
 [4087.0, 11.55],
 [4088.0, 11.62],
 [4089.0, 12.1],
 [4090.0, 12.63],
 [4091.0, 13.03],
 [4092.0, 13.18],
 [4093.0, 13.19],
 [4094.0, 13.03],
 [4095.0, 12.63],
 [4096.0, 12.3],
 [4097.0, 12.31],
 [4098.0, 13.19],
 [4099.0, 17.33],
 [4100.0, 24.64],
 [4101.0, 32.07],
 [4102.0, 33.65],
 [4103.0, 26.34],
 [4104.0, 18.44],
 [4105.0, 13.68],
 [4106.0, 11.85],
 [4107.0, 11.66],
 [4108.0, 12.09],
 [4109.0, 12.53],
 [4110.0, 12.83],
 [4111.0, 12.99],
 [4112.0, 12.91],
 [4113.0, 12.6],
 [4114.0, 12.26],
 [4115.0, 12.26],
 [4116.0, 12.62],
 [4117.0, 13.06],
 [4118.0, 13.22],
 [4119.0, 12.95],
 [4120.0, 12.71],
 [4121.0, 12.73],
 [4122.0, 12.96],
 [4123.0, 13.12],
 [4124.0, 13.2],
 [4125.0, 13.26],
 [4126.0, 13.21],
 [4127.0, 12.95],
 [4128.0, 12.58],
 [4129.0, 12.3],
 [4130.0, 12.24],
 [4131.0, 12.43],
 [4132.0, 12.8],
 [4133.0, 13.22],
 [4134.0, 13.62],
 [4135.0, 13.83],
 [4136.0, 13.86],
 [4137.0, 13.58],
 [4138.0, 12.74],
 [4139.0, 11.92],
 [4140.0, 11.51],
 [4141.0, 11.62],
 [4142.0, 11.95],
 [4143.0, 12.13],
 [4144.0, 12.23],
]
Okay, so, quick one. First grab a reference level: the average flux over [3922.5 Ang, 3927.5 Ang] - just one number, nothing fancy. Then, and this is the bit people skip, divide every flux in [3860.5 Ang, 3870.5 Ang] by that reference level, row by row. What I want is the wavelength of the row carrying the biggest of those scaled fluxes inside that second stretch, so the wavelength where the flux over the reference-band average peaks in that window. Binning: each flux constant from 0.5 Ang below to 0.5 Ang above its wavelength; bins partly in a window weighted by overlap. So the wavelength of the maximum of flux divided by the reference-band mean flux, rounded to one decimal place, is 3869.0 Ang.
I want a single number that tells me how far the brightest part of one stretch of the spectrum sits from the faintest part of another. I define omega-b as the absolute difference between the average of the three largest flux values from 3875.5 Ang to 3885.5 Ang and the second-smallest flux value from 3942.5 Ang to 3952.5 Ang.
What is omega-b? 1.4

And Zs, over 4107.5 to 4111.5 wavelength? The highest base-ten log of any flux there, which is 1.11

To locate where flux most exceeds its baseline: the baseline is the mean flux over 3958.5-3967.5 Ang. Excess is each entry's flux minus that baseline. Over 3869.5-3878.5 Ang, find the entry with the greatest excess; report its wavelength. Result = 3870.0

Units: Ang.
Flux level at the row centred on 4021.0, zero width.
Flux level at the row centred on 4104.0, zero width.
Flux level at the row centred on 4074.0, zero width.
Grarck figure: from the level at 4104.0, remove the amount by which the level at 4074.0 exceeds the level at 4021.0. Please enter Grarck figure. 17.9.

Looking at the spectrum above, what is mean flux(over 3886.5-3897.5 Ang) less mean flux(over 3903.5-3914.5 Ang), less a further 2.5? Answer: 0.0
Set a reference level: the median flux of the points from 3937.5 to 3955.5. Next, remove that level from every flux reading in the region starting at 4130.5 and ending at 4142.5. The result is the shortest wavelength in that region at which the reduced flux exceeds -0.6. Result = 4134.0 Ang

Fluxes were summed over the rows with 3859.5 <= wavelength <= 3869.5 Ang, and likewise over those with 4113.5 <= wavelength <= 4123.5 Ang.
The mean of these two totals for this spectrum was 136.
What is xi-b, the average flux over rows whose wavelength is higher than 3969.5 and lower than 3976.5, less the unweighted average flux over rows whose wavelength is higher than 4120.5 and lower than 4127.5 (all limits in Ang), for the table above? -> 3.3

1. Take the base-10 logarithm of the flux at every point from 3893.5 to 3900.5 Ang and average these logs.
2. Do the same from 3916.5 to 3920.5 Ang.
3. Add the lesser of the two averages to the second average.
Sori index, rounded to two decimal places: 2.25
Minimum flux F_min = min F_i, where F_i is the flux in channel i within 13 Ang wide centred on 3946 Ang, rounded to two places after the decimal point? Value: 12.95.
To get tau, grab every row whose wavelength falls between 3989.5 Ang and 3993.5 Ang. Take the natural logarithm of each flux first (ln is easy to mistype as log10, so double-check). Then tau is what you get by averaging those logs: 2.58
